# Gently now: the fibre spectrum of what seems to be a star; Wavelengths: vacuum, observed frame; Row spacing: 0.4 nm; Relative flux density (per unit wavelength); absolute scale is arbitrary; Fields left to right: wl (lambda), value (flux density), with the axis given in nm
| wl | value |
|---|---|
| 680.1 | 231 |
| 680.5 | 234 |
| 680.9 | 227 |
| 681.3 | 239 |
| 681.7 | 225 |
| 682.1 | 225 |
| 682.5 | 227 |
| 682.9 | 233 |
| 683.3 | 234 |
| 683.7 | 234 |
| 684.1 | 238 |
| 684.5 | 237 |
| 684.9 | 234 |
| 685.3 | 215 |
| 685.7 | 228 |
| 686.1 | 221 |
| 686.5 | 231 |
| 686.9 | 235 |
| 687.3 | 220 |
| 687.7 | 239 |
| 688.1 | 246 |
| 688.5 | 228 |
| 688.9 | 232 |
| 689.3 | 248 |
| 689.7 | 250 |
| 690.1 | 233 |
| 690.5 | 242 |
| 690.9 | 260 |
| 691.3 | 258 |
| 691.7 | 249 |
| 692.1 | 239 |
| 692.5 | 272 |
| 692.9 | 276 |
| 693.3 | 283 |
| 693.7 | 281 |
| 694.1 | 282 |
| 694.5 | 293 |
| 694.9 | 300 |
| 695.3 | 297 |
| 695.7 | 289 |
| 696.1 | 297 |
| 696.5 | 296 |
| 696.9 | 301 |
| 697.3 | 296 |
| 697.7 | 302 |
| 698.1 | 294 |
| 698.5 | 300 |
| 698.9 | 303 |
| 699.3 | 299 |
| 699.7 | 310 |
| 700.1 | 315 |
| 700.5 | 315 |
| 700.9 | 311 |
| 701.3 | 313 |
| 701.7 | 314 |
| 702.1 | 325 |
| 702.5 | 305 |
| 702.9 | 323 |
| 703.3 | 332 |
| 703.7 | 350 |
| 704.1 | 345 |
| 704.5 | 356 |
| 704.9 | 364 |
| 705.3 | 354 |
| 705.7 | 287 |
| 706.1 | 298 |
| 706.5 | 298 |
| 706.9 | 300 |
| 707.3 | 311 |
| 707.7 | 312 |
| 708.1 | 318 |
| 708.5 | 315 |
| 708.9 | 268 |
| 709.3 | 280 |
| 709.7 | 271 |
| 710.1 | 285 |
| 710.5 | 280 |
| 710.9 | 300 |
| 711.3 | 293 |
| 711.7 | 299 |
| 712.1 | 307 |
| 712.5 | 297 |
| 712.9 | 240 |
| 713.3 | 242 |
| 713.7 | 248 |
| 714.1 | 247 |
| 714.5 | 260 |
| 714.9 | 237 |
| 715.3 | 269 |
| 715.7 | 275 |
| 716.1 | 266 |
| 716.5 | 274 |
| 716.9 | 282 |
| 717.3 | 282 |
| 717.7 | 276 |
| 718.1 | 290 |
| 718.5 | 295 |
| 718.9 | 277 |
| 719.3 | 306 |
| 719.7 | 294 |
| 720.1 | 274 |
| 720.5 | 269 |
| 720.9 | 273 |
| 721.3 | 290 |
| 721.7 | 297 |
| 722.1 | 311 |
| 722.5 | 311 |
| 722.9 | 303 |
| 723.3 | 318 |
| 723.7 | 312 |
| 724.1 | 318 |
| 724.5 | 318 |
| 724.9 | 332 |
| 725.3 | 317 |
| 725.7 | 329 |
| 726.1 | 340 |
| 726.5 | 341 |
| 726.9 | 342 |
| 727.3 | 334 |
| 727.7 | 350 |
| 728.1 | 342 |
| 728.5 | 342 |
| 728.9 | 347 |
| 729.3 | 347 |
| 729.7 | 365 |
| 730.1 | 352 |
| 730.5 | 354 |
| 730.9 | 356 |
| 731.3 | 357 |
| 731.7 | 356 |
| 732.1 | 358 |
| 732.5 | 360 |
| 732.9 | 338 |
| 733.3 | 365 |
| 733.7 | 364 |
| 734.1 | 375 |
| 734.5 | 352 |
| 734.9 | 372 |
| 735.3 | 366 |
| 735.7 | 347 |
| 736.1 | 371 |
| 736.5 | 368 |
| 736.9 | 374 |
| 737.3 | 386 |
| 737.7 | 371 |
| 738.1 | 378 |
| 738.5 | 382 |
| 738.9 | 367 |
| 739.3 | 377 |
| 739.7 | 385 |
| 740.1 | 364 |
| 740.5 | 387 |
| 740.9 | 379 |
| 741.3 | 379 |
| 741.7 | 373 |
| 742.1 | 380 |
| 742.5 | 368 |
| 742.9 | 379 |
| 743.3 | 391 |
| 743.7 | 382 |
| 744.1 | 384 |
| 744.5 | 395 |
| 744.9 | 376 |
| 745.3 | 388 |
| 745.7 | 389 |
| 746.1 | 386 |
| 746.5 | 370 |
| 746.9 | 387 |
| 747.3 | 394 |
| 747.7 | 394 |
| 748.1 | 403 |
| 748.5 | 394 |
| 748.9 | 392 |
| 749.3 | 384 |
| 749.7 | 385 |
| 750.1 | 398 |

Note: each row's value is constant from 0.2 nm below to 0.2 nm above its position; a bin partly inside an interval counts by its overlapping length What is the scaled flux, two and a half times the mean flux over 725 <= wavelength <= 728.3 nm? 842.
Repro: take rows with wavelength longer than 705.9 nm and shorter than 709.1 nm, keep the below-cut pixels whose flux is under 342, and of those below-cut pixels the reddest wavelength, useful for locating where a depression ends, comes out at 708.9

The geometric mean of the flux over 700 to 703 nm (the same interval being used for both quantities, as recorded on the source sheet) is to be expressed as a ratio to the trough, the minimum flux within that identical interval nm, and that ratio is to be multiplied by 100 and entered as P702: 103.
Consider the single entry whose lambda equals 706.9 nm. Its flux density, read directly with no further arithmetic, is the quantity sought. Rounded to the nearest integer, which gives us 300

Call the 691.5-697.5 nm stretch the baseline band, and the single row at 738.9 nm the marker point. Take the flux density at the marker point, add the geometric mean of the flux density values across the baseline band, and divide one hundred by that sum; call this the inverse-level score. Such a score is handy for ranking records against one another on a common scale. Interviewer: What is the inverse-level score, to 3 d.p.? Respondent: 0.154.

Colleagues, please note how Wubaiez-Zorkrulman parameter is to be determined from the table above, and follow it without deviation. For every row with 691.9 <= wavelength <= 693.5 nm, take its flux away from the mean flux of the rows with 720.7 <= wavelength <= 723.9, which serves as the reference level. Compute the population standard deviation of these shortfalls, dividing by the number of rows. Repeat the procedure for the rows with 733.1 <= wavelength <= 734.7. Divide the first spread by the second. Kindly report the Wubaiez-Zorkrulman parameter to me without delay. 2.1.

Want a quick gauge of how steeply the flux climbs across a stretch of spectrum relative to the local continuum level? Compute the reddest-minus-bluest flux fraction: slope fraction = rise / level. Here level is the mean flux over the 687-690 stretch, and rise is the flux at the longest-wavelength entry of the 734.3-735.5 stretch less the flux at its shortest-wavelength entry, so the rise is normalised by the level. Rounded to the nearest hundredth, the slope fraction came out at 0.06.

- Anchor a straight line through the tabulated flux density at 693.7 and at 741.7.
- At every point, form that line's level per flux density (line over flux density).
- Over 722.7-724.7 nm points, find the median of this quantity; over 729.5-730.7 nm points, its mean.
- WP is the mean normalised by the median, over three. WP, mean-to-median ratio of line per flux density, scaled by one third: 0.306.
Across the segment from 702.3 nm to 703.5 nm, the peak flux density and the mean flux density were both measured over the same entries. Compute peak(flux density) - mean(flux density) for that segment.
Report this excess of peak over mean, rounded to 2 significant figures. 12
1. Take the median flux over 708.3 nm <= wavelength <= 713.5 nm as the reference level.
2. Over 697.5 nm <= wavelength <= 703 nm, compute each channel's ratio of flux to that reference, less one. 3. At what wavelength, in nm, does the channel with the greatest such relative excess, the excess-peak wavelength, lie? 702.1 nm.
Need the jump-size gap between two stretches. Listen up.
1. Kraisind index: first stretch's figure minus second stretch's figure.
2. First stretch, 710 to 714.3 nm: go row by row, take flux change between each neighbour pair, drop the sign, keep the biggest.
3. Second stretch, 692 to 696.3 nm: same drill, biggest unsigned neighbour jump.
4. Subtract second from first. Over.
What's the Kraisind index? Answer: 24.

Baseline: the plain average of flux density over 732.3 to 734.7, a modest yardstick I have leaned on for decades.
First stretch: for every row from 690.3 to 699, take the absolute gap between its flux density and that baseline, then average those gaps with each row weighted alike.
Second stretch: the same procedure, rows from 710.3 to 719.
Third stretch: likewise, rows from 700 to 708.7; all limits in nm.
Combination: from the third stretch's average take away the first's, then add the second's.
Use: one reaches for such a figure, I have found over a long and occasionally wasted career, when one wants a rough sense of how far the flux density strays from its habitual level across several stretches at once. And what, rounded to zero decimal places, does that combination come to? 46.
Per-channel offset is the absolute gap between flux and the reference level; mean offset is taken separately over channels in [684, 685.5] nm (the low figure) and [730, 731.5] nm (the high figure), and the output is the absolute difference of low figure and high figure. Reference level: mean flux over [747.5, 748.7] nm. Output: 124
